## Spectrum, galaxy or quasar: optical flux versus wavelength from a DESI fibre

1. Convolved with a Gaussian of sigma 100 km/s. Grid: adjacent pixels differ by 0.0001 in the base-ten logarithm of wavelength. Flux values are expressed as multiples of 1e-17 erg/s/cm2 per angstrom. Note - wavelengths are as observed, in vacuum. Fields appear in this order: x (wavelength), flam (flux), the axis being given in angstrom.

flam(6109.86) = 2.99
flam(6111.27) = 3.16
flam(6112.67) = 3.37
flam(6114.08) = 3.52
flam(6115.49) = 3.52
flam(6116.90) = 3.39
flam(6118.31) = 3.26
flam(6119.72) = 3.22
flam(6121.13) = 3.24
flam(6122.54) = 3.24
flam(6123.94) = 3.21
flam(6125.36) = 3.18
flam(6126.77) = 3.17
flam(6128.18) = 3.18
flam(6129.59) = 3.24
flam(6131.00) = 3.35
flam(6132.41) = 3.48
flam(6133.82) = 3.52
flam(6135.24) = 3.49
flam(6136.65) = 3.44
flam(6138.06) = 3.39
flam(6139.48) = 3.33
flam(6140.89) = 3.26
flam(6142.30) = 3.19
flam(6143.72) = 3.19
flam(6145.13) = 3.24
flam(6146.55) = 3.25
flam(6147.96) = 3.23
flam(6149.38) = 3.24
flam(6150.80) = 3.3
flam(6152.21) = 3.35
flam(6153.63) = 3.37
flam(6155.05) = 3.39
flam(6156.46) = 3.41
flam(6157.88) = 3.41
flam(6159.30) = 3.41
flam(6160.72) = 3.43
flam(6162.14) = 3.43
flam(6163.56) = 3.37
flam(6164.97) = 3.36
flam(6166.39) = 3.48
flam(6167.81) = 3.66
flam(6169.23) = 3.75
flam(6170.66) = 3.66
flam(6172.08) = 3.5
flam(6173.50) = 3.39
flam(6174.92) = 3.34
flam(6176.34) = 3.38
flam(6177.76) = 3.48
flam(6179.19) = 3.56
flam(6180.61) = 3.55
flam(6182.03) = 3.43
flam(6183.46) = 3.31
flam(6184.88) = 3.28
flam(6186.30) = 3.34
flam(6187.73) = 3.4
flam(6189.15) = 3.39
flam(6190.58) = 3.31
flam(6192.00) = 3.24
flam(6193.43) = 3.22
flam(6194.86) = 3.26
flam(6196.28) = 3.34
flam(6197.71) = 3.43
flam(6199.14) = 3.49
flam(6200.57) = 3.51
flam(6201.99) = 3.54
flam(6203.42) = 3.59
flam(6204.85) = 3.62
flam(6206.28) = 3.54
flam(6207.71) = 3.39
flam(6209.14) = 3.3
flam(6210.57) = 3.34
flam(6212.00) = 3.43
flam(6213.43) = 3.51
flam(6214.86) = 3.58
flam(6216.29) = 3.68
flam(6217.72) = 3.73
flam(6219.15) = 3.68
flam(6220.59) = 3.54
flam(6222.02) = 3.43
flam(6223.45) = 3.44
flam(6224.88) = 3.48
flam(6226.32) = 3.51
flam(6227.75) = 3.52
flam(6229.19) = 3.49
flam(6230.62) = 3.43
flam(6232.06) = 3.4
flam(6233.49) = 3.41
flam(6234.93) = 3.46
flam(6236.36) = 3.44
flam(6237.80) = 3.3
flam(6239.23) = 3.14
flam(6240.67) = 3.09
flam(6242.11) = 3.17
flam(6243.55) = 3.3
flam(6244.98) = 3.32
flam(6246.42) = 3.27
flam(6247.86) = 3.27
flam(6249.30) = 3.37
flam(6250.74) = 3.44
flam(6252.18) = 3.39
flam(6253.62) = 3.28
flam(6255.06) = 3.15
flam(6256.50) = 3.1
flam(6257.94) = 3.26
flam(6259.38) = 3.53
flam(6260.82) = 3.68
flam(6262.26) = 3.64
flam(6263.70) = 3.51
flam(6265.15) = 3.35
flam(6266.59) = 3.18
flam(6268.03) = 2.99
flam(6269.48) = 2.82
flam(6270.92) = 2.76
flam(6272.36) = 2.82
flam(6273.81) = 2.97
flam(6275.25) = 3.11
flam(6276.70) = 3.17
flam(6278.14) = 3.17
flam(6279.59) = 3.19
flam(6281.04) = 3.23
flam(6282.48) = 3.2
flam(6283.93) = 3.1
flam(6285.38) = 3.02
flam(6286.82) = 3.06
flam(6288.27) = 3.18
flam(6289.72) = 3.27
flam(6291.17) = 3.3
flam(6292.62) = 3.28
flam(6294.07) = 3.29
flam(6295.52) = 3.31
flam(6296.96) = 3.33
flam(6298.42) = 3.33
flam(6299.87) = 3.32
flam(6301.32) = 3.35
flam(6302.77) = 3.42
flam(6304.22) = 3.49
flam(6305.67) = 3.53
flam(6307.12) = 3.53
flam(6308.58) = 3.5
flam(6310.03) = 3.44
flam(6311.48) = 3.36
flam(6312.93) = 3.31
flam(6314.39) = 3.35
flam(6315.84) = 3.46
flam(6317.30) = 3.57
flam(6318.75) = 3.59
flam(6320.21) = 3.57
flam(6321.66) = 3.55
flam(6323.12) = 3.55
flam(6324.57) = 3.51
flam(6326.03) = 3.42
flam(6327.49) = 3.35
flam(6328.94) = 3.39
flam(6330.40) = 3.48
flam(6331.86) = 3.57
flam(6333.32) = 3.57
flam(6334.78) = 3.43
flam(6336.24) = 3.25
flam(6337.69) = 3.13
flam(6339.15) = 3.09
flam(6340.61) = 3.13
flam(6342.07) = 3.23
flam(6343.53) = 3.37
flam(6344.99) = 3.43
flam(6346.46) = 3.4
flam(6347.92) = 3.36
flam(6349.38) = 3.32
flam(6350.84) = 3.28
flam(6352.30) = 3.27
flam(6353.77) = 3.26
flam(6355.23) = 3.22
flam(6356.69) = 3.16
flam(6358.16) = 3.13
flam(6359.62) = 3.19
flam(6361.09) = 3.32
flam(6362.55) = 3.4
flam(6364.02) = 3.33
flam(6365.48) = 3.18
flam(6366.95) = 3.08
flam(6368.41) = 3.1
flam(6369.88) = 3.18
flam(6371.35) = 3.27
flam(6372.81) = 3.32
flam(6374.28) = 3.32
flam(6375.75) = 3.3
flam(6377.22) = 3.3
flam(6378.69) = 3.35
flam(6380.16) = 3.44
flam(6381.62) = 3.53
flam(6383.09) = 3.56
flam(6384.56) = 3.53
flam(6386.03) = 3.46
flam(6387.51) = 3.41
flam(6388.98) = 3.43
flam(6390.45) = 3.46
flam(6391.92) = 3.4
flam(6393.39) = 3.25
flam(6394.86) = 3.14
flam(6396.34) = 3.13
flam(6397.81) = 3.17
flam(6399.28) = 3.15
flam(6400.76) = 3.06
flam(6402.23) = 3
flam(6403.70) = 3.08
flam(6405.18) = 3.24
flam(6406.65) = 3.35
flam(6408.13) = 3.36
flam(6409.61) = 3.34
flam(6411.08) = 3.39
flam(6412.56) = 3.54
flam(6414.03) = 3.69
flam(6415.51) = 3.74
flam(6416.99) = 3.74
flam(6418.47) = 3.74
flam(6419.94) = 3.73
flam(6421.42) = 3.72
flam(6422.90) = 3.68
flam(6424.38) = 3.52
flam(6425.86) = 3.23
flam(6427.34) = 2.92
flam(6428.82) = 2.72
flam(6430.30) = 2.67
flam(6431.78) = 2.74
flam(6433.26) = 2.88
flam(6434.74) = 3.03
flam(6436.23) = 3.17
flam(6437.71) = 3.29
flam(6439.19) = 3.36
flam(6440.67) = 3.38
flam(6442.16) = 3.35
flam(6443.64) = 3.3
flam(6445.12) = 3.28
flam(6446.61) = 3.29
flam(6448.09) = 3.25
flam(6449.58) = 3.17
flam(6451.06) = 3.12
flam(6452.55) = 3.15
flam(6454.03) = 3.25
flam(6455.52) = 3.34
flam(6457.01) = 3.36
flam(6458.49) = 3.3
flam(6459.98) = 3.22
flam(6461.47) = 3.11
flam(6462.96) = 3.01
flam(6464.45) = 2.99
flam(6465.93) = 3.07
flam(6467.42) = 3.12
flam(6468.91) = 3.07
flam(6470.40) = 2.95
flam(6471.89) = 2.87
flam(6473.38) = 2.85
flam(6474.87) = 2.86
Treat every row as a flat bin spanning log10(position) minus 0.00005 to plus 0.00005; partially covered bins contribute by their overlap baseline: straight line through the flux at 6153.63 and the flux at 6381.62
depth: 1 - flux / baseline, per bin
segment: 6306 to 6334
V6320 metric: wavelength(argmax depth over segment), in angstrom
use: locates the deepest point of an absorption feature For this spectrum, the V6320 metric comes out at 6312.93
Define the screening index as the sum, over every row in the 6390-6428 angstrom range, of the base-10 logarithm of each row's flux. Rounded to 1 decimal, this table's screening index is 13.7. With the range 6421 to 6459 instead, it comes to 13.1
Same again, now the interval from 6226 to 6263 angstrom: 13.7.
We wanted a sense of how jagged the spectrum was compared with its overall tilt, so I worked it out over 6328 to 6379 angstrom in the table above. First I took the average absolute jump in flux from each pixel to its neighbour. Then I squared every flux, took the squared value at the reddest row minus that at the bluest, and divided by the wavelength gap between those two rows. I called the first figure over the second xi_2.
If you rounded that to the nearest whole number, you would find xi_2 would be -12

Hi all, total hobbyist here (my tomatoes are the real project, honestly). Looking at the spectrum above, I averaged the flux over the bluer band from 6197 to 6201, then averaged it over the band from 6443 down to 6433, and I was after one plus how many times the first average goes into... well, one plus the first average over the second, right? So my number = 2.08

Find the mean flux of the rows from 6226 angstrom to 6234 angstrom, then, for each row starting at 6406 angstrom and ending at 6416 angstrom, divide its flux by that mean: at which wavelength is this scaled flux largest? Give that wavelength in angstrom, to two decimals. 6415.51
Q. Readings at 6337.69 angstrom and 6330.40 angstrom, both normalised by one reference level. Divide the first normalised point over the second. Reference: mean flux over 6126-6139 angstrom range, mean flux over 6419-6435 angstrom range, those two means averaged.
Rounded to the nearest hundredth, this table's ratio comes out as 0.90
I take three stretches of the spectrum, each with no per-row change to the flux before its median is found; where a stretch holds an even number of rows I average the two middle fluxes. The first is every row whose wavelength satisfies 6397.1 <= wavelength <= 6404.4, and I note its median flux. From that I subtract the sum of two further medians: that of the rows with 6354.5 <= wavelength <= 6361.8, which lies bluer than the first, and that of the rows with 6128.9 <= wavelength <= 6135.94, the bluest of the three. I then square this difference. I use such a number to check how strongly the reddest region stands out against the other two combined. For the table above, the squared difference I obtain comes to 12.9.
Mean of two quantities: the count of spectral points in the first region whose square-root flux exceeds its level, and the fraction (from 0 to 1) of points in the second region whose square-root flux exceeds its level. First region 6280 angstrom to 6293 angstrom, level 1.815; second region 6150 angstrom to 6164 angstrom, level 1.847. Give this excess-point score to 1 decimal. 0.6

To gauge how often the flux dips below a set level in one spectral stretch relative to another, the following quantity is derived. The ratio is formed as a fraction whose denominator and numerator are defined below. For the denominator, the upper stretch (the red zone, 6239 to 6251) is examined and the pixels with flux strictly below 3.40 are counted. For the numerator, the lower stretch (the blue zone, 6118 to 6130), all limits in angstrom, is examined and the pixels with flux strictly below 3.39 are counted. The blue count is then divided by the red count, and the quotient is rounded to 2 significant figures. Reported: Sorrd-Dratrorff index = 1.1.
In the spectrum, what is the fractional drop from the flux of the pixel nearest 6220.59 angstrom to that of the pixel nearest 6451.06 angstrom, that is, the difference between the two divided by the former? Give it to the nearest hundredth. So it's 0.12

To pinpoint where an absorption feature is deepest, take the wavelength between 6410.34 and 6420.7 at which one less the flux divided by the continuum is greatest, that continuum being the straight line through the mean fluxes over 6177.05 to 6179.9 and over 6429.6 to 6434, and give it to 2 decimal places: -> 6411.08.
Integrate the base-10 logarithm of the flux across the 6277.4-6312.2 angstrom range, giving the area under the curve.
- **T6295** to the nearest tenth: 18.0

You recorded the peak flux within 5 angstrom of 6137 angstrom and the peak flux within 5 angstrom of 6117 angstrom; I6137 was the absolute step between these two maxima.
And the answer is 0.00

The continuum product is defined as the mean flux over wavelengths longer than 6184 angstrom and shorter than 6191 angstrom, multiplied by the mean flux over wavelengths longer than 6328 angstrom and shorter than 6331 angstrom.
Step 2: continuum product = 11.5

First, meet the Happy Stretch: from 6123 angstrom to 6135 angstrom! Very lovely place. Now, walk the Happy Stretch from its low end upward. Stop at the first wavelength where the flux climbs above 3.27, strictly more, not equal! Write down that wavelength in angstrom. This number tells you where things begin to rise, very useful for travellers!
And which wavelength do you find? 6131.00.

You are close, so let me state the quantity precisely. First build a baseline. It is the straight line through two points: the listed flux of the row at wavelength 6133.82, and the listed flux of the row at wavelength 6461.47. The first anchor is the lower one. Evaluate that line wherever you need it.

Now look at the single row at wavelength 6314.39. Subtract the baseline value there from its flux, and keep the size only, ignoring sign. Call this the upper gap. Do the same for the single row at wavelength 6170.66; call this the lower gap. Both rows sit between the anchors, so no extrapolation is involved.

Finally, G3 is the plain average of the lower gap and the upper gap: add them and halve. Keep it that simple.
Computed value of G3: 0.12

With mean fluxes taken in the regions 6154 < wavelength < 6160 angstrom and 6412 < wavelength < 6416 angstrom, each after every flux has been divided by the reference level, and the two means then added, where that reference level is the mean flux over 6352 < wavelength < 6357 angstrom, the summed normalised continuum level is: 2.19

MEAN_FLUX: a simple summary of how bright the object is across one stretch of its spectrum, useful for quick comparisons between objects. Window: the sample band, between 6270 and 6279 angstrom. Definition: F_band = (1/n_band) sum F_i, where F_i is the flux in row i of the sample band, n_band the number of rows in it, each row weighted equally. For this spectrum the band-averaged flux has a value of 3.00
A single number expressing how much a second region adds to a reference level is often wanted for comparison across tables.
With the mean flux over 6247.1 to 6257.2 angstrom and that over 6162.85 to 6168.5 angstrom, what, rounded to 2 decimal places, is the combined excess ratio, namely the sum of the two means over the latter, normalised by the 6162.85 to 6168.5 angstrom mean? 1.95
